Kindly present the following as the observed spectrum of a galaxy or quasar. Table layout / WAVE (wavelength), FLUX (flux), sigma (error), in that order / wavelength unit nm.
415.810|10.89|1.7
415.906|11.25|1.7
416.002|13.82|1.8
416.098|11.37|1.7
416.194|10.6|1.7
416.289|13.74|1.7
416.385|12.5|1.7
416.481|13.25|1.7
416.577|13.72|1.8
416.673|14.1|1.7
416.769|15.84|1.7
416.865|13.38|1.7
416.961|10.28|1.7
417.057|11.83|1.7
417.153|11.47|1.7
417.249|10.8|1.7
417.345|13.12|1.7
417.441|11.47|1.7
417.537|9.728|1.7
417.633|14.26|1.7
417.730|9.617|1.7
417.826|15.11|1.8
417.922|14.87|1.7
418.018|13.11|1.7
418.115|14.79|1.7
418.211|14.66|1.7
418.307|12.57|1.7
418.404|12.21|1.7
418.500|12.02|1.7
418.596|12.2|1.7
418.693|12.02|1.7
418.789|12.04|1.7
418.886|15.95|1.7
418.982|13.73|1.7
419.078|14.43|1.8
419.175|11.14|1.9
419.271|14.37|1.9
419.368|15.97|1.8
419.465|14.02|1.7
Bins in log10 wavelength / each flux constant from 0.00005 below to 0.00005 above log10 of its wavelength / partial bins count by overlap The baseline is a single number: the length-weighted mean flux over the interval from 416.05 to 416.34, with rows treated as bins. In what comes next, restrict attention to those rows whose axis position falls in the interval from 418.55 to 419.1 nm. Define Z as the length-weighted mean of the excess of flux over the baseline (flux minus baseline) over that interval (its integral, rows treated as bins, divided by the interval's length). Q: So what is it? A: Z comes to 1.4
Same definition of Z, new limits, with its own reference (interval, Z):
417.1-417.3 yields -0.7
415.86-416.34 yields 0.2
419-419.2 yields 1.2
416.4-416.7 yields 1.6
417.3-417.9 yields 0.4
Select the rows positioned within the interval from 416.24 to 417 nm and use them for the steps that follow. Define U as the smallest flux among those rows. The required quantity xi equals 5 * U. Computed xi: 51.4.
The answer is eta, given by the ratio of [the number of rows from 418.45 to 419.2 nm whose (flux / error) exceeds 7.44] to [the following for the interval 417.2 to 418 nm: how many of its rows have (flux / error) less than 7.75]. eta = 0.6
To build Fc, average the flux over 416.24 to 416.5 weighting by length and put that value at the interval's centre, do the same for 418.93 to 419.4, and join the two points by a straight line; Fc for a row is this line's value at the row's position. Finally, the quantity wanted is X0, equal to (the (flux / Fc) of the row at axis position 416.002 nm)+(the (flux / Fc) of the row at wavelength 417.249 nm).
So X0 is 1.9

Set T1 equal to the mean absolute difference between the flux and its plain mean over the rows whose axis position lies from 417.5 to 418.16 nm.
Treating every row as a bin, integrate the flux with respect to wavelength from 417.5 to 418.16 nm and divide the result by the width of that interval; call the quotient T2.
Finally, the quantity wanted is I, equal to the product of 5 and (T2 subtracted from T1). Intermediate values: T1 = 1.94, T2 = 13.1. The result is -55.8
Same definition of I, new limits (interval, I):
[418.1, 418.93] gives -58.8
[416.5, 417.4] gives -56.4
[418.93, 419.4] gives -63.5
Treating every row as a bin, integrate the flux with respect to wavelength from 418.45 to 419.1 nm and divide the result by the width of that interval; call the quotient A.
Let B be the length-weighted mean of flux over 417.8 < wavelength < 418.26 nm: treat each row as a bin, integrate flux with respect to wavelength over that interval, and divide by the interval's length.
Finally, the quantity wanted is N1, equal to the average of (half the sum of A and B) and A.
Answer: 13.5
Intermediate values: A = 13.2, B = 14.5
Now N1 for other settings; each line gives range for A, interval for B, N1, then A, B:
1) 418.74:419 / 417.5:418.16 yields 13.7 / 13.9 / 13.1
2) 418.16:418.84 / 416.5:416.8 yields 13.0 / 12.6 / 14.3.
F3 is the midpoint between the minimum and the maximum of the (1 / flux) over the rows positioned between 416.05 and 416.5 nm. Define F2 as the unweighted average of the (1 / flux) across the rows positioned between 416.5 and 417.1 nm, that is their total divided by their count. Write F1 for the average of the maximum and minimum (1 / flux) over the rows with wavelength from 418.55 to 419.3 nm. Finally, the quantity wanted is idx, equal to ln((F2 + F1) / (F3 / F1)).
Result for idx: -1.966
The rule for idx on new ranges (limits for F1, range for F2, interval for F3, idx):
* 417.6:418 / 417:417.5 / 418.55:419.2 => -1.658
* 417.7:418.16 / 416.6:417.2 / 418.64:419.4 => -1.693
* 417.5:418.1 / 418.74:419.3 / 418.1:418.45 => -1.706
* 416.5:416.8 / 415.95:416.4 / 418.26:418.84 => -2.080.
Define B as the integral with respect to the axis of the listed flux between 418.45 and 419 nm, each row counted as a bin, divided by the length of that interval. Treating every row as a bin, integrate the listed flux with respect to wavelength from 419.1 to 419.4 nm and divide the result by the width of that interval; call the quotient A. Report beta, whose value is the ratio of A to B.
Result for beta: 1.06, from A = 13.7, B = 13.0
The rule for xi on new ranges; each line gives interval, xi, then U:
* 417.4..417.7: 48.6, 9.728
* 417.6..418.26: 48.1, 9.617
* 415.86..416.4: 53.0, 10.6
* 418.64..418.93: 60.1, 12.02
